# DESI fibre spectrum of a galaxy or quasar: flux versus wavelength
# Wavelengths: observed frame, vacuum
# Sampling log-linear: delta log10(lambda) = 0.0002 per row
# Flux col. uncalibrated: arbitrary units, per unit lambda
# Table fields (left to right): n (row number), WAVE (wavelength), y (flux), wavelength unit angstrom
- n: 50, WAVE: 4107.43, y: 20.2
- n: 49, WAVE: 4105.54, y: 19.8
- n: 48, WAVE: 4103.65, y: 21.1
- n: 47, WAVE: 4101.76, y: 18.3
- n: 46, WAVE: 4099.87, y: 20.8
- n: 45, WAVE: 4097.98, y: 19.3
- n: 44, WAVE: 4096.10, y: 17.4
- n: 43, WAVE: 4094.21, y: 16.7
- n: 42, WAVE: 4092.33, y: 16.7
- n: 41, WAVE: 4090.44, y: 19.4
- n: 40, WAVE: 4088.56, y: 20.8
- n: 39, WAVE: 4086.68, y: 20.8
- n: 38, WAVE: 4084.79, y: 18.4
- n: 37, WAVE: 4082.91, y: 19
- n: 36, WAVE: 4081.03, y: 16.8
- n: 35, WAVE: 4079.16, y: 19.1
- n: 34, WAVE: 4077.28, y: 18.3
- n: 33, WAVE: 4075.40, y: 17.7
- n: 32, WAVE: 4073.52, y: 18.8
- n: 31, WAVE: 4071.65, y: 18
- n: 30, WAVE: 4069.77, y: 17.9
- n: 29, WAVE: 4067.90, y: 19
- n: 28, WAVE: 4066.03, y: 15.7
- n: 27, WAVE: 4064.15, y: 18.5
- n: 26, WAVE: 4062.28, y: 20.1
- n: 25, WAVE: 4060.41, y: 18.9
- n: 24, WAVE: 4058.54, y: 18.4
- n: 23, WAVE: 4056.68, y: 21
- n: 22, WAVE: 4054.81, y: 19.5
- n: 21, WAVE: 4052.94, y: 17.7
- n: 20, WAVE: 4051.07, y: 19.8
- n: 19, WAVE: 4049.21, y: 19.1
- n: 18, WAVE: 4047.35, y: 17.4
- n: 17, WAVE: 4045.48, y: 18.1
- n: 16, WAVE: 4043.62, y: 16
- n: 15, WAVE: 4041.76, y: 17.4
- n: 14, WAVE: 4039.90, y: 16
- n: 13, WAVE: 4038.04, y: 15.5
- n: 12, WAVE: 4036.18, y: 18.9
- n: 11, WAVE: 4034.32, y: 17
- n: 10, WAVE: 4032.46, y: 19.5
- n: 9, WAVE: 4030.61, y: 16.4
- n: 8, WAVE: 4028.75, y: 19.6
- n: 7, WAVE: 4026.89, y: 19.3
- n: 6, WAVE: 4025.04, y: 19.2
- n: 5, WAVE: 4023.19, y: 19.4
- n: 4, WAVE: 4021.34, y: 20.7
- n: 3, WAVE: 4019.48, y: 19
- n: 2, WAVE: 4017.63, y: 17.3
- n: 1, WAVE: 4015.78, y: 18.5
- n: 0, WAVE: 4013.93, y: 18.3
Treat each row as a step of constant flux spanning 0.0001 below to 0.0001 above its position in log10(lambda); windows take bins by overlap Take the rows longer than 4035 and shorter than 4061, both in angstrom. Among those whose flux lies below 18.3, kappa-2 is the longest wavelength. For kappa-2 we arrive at 4052.94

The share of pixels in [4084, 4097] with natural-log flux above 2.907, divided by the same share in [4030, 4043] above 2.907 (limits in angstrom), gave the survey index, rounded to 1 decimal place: 2.0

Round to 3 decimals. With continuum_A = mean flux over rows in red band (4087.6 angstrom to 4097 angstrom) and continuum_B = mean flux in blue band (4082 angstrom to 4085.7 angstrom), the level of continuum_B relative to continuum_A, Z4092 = 1.027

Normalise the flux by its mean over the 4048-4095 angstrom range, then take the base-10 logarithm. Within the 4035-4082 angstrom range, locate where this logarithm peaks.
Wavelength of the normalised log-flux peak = 4056.68 angstrom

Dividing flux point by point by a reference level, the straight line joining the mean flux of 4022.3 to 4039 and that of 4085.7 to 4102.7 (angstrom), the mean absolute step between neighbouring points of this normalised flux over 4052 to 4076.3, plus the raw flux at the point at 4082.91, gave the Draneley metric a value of 19.1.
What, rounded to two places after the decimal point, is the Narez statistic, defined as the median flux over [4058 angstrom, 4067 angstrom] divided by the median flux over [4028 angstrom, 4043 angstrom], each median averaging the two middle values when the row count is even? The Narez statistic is 1.08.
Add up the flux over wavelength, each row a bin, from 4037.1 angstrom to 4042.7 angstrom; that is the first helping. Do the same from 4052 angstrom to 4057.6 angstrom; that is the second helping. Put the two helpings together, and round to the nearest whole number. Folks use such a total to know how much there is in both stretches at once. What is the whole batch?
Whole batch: 200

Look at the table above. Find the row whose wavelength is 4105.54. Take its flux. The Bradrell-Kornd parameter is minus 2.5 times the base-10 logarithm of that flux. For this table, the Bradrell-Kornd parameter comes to -3.24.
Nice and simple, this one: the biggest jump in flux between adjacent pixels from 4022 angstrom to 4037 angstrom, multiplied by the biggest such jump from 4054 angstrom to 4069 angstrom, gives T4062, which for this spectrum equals 10.6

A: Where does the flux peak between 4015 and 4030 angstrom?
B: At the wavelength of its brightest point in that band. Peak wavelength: 4021.34 angstrom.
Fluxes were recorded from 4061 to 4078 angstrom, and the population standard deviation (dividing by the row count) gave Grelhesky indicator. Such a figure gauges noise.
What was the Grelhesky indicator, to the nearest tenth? 1.1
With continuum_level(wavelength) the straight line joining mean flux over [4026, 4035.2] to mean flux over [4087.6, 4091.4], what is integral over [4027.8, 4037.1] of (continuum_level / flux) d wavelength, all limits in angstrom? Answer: 9.4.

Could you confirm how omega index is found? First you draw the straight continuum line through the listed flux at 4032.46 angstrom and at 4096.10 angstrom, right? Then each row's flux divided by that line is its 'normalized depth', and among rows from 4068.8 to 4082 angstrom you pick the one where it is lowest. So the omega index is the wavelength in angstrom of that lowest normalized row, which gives 4081.03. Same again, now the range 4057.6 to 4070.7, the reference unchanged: 4066.03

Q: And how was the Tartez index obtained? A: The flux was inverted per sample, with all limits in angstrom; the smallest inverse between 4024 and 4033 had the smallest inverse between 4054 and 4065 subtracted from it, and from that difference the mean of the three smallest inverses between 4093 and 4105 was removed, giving -0.046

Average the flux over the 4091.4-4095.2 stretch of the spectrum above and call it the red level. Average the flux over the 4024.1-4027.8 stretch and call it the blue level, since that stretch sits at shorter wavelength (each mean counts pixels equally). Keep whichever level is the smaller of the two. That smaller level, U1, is 16.7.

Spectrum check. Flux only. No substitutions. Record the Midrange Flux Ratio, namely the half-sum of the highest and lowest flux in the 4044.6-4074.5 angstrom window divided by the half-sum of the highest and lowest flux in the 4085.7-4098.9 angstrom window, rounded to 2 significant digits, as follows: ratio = 0.98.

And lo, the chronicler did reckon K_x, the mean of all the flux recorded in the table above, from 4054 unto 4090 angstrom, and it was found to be 18.8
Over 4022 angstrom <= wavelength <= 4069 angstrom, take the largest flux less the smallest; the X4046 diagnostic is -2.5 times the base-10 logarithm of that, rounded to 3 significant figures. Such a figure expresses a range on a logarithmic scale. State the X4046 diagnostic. -1.85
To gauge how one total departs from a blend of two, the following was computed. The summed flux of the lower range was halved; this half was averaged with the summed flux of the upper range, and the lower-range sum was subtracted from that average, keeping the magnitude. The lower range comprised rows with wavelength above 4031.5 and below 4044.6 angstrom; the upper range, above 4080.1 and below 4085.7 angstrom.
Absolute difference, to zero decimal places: 63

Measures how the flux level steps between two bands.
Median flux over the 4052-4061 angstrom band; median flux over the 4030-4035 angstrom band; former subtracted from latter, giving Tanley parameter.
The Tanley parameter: -1.9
